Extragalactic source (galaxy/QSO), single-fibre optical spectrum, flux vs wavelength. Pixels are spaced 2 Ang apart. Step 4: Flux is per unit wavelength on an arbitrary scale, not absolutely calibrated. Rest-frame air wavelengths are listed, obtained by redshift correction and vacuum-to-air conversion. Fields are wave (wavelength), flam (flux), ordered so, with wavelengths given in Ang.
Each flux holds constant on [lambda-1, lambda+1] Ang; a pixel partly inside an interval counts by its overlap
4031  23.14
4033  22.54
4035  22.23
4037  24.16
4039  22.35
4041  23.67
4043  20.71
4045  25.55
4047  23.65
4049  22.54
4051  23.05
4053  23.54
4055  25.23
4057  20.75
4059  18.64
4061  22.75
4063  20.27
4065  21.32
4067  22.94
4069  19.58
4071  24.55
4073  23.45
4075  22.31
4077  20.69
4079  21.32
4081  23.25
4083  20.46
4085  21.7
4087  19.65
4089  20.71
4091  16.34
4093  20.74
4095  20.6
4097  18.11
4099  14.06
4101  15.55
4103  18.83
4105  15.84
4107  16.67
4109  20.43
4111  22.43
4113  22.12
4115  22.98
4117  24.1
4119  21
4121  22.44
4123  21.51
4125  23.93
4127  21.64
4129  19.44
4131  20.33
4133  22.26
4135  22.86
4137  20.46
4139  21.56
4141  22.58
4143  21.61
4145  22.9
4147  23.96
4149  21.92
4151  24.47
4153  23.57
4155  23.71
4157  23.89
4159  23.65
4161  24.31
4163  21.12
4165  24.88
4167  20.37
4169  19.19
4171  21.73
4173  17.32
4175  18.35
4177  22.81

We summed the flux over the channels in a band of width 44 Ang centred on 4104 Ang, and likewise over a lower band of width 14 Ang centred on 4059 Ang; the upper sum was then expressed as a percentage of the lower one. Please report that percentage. 289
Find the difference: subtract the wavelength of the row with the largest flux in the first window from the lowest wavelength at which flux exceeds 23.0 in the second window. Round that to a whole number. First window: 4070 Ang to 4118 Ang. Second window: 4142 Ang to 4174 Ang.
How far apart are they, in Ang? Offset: 76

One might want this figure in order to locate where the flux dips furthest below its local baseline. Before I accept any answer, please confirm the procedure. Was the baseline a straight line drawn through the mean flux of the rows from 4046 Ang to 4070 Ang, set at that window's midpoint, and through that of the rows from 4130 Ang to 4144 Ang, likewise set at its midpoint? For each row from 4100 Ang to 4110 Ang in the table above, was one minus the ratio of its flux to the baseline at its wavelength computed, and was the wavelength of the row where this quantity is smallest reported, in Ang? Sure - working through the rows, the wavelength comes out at 4109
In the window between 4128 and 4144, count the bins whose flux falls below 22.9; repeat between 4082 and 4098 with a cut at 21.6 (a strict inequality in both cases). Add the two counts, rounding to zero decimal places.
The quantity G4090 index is 15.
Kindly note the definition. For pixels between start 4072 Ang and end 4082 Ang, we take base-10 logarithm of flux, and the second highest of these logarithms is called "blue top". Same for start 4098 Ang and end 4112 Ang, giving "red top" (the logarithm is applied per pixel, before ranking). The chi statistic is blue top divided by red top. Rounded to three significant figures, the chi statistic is 1.04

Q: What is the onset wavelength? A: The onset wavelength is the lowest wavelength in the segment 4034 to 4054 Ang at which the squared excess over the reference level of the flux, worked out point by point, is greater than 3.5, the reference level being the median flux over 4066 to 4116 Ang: 4037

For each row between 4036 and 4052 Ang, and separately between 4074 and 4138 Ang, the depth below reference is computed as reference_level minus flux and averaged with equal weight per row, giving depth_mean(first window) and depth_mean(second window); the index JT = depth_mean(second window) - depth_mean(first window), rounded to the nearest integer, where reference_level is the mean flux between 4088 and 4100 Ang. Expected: 3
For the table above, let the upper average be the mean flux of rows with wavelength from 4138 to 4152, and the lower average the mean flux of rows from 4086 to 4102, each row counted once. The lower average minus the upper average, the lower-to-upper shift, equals -4.5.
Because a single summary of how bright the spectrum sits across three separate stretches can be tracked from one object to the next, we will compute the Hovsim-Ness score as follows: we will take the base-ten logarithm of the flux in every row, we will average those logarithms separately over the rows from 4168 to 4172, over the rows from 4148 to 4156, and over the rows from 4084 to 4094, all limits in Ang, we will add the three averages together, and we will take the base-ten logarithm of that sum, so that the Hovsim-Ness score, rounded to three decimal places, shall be 0.599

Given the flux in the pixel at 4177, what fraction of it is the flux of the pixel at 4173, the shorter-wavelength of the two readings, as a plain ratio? 0.76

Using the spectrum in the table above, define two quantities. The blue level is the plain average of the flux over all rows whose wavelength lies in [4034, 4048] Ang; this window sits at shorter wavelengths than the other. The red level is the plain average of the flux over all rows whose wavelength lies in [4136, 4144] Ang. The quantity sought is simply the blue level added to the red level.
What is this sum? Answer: 45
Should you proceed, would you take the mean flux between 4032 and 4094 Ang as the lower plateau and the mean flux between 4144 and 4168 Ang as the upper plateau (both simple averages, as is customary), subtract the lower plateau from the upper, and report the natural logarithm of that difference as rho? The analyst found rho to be 0.24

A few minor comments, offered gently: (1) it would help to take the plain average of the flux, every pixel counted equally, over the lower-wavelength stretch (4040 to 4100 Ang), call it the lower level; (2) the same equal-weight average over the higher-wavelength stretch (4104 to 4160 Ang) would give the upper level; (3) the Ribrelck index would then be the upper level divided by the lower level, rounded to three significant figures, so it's 1.02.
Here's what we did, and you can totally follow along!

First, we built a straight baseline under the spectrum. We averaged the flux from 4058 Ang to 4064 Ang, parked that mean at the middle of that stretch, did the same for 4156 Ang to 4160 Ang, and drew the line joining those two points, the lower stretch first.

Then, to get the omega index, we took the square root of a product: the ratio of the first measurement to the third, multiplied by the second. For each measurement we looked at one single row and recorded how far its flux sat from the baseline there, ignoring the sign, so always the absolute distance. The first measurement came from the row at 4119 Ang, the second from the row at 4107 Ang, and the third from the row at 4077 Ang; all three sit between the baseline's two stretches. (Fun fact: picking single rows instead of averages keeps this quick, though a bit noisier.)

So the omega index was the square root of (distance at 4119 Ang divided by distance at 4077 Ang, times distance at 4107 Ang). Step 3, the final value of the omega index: 4.5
